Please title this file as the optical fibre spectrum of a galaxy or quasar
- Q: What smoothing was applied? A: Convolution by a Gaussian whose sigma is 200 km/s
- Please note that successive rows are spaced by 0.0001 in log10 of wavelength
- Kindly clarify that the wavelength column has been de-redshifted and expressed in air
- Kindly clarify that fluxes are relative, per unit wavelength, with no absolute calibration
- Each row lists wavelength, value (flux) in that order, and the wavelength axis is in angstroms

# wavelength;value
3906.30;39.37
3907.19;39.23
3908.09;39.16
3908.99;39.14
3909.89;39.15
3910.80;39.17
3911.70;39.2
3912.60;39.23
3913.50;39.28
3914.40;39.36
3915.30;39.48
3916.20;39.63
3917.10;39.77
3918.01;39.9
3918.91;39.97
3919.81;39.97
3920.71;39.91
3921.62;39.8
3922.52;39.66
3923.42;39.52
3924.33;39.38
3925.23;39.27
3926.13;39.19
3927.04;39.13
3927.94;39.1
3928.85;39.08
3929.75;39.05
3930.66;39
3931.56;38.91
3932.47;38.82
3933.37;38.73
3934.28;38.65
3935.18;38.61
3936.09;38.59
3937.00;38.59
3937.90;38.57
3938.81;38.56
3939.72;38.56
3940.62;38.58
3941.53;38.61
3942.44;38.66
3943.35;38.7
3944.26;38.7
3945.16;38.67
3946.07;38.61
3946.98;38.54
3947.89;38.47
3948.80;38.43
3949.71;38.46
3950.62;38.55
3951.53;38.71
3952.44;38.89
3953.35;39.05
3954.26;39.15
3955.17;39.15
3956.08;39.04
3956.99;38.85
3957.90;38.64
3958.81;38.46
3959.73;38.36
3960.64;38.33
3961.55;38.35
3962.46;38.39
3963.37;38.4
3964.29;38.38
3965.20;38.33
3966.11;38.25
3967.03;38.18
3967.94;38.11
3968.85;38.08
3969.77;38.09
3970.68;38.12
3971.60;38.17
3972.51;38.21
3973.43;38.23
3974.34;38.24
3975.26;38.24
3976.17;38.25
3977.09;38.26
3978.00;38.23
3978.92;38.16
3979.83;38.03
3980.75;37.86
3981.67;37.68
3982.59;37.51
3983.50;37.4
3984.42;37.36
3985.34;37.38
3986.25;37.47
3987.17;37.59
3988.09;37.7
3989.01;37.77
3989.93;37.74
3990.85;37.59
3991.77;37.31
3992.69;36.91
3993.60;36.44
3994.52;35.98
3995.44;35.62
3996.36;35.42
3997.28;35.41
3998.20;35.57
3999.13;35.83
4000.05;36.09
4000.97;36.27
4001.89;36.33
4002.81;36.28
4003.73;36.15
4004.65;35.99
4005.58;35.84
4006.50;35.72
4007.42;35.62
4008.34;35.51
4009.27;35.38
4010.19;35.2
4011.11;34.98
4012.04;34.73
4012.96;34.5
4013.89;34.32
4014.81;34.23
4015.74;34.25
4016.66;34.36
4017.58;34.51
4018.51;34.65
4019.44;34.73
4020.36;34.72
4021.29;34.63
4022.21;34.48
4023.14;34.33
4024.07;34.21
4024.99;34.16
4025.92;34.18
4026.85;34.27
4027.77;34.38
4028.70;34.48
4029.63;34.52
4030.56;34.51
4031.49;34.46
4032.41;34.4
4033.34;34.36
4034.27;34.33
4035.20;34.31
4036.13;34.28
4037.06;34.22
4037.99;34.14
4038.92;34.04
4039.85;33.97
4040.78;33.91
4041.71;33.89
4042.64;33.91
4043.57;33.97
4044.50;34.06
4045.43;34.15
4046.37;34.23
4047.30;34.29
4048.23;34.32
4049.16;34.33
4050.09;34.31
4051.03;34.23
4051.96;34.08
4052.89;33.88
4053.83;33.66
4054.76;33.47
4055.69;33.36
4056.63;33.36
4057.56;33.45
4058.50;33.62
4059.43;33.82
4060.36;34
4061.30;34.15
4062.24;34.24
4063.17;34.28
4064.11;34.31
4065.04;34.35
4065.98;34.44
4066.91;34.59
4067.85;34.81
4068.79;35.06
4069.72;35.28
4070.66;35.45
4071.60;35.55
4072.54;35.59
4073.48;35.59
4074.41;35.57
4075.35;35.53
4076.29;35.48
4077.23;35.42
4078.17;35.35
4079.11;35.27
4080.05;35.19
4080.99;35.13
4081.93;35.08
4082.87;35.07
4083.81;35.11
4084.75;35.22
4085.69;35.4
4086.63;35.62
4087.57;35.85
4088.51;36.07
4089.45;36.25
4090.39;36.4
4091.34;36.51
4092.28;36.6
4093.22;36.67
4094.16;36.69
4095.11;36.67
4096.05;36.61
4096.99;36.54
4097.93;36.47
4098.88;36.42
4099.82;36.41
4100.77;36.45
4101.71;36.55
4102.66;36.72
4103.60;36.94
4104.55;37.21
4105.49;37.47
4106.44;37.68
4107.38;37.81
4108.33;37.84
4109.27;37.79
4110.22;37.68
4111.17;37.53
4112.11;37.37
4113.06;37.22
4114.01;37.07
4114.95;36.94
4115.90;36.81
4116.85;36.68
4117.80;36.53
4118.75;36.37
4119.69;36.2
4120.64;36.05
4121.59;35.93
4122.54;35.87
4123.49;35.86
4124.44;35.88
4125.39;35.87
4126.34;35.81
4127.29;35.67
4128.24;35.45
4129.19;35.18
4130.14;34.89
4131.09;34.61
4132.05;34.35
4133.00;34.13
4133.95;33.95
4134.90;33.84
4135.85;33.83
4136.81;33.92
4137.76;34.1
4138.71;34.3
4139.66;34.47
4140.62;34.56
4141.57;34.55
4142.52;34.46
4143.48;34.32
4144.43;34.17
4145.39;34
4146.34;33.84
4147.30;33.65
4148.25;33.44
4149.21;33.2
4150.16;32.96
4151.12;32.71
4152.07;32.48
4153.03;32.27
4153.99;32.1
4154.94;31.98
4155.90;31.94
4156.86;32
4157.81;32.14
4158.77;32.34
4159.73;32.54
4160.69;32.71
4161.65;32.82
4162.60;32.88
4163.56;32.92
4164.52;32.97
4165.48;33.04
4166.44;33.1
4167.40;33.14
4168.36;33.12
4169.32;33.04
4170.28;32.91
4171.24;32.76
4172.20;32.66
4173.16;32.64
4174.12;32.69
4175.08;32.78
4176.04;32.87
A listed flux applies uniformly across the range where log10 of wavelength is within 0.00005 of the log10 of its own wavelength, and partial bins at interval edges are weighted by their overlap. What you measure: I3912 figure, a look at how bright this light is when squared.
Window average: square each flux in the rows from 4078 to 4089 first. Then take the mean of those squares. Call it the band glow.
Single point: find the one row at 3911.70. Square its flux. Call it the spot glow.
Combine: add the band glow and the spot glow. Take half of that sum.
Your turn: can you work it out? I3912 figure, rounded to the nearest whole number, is 1394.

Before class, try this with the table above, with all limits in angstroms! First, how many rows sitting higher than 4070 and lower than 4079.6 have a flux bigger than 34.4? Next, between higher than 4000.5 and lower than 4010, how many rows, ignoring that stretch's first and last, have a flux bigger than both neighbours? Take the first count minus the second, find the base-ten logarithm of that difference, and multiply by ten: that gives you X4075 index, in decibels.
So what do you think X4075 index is 9.5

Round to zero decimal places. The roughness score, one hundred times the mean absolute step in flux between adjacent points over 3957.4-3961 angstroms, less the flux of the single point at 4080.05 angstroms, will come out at -25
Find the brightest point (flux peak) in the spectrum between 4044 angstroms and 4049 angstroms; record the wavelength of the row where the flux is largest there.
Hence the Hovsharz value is 4048.23 angstroms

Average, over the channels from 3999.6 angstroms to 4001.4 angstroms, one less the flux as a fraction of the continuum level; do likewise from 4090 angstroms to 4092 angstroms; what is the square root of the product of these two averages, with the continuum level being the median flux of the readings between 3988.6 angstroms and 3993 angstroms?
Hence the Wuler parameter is 0.03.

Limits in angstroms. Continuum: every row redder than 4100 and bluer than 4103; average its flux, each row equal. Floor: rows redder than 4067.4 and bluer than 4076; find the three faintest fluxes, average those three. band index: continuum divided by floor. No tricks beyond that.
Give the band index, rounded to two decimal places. 1.04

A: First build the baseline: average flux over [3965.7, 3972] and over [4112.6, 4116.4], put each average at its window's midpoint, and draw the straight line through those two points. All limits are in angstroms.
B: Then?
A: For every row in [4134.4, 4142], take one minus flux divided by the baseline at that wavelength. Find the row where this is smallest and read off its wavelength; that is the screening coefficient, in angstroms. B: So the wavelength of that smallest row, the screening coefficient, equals 4140.62 angstroms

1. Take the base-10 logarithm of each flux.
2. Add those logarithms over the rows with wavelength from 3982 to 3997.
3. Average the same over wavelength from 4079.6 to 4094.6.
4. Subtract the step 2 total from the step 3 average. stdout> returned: -23.5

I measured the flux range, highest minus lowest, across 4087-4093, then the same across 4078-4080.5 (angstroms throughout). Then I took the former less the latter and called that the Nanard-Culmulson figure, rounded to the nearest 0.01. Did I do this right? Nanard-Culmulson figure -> 0.59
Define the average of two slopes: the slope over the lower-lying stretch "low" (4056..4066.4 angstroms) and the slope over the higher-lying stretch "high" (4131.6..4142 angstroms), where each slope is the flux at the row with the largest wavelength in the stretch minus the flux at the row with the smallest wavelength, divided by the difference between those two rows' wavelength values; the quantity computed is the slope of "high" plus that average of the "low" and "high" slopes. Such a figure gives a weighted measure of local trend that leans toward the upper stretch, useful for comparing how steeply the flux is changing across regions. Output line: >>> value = 0.09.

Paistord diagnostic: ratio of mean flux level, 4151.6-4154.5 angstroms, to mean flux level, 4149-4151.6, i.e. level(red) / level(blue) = 0.98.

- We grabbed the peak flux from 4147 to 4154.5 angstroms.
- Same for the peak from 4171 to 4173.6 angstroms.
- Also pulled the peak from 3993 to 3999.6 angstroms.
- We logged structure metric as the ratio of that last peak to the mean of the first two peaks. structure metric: 1.10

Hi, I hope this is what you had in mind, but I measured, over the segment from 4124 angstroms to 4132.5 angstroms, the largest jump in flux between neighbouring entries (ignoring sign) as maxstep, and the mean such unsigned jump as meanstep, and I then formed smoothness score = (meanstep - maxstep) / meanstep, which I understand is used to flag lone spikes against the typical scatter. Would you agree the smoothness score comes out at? -0.52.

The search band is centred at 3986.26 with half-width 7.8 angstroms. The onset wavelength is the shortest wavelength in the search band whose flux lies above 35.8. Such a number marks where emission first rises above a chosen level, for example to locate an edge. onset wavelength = 3978.92 angstroms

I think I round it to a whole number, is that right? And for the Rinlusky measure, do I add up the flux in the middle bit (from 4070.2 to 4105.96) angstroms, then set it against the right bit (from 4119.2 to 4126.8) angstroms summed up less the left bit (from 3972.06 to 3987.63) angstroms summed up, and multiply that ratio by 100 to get -384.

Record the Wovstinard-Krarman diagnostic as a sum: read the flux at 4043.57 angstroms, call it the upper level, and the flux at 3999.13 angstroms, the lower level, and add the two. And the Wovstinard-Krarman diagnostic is 69.8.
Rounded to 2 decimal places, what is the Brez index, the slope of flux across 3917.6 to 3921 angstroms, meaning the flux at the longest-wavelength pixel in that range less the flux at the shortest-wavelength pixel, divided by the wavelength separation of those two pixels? 0.00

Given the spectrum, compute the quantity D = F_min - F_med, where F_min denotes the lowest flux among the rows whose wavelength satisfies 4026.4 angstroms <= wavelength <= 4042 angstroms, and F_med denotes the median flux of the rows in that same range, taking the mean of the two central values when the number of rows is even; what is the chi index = -0.4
